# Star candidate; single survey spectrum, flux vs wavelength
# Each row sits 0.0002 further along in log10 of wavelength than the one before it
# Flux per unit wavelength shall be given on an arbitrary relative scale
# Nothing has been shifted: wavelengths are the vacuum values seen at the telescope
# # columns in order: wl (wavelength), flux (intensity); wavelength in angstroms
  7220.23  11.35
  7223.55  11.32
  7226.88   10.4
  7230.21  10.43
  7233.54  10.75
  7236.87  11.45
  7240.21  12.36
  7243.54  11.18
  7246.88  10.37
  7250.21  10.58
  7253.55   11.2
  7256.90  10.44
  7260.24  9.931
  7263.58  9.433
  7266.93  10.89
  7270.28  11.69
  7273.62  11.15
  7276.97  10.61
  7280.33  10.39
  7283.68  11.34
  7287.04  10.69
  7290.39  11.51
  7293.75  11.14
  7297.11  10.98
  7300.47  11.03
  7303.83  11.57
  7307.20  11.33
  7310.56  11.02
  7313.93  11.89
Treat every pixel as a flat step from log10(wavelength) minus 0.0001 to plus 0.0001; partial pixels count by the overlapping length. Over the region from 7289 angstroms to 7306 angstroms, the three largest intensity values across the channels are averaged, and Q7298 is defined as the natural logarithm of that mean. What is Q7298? 2.43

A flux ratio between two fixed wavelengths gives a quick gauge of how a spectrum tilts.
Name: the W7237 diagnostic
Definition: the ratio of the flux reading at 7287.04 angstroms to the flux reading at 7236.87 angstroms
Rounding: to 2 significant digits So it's 0.93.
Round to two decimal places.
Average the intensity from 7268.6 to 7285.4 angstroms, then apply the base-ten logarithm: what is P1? 1.04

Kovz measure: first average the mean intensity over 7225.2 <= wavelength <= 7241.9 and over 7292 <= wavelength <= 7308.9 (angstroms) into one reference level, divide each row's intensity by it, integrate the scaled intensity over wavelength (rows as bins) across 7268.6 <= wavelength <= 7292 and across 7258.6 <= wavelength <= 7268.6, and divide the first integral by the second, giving 2.6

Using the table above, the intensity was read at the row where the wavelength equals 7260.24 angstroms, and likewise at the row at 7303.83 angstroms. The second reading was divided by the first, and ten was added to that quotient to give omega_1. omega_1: 11.2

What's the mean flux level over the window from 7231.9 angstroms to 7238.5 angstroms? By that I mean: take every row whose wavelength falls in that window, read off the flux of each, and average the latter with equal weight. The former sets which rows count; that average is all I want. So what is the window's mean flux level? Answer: 11.1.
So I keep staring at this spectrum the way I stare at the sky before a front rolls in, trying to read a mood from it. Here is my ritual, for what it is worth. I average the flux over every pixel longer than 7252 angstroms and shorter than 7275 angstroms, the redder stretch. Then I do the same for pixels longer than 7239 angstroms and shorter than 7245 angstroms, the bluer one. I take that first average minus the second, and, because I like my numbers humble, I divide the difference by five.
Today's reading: -0.22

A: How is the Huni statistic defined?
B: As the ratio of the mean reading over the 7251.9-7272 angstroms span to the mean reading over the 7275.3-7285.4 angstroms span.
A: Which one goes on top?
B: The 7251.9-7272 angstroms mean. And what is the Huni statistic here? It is 0.98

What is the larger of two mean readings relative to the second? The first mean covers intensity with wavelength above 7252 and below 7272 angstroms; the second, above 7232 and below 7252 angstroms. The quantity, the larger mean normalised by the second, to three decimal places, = 1.000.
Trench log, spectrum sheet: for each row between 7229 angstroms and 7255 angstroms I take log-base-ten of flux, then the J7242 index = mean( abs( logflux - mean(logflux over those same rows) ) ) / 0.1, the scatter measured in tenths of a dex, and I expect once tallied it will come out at 0.20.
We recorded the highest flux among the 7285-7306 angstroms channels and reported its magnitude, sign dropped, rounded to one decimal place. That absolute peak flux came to 11.6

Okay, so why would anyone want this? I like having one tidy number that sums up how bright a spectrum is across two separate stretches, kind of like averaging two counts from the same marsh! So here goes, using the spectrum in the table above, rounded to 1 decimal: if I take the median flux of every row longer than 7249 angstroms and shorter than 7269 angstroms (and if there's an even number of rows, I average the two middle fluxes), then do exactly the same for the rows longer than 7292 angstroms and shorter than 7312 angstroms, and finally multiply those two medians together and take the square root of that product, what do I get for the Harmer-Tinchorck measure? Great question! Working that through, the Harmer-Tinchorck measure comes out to 10.8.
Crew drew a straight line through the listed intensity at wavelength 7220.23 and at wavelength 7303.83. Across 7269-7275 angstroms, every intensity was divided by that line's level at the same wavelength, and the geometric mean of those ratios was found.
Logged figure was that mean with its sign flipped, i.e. -0.994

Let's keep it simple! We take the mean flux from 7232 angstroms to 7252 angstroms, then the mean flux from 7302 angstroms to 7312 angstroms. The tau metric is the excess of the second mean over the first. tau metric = 0.19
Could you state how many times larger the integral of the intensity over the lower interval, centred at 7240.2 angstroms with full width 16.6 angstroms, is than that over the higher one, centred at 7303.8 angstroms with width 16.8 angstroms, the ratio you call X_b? 0.99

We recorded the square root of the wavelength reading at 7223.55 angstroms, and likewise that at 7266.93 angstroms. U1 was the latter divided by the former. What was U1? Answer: 0.98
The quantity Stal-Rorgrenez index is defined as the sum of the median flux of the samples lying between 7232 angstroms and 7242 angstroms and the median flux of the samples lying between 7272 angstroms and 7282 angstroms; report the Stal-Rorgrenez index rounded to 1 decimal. 22.1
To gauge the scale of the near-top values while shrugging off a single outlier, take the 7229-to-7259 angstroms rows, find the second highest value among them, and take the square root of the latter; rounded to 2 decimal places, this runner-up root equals 3.38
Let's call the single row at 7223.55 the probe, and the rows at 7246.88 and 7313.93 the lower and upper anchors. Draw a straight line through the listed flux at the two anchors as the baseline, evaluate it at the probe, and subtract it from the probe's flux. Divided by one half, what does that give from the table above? 3.0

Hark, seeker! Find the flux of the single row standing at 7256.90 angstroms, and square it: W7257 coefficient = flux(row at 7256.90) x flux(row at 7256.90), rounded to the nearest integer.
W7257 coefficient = 109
